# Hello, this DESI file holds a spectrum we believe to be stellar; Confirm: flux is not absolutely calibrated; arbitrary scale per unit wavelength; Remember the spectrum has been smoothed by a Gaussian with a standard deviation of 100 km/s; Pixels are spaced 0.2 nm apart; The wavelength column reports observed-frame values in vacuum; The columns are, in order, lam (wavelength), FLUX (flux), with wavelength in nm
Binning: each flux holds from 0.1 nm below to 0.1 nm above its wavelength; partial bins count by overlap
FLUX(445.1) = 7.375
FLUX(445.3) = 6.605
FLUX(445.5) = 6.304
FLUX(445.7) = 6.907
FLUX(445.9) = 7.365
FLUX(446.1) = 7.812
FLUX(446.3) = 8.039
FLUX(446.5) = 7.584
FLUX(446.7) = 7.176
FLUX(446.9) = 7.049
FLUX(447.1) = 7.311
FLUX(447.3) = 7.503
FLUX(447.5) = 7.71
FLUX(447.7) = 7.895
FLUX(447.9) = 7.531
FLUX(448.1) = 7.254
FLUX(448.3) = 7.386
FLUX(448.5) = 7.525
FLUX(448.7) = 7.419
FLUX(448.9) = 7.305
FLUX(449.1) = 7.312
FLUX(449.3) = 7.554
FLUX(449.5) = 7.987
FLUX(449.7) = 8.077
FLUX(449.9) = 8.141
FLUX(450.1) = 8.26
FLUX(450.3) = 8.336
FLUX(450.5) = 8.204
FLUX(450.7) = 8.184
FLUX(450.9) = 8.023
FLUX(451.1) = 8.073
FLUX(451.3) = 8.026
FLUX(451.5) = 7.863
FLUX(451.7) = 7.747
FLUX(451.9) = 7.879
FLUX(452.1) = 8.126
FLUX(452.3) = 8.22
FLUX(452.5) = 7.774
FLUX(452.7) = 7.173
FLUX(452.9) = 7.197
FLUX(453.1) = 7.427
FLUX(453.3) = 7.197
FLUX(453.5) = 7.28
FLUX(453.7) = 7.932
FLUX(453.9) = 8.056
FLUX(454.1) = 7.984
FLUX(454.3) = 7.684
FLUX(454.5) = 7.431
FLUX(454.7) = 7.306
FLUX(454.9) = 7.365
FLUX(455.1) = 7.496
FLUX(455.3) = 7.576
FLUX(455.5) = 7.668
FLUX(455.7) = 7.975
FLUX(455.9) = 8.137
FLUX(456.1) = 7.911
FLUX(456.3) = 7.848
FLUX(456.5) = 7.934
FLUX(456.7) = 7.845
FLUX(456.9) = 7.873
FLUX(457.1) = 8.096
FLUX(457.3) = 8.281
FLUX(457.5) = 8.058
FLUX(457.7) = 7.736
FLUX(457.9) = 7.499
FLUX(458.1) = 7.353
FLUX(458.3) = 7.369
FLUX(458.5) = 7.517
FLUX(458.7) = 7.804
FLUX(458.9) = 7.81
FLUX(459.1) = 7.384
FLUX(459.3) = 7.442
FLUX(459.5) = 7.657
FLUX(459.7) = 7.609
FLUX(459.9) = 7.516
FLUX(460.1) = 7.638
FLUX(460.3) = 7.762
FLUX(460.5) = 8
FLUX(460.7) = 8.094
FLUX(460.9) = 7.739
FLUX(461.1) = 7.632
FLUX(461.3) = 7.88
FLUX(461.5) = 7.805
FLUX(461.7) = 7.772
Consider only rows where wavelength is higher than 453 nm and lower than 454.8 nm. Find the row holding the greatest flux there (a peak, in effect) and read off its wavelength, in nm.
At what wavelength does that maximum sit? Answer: 453.9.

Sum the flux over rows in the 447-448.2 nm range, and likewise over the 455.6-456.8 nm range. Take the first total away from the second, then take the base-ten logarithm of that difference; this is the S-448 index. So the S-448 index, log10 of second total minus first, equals 0.39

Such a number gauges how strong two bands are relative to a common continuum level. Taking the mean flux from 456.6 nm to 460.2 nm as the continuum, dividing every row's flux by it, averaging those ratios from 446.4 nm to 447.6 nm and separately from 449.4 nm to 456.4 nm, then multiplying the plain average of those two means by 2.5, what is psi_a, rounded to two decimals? 2.47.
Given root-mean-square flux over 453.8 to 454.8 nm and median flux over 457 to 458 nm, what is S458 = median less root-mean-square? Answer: 0.36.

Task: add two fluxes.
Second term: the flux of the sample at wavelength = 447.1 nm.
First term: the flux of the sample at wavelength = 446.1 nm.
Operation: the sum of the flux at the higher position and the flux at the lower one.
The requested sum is 15.1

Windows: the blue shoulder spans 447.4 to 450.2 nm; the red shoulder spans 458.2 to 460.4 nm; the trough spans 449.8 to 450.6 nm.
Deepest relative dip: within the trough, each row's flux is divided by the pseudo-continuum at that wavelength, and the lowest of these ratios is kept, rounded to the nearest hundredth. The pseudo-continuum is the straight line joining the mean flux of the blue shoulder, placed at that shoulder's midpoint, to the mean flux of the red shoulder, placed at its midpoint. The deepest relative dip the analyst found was 1.06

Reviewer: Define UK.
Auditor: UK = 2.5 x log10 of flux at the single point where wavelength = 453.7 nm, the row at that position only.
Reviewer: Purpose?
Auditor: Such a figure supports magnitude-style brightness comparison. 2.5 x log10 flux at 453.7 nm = 2.25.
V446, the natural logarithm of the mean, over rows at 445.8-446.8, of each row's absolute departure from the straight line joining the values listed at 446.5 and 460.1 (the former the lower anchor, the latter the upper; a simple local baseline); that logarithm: -1.34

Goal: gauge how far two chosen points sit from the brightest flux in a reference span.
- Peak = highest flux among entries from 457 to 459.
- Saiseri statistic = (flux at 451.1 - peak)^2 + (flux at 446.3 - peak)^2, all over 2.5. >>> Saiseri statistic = 0.0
